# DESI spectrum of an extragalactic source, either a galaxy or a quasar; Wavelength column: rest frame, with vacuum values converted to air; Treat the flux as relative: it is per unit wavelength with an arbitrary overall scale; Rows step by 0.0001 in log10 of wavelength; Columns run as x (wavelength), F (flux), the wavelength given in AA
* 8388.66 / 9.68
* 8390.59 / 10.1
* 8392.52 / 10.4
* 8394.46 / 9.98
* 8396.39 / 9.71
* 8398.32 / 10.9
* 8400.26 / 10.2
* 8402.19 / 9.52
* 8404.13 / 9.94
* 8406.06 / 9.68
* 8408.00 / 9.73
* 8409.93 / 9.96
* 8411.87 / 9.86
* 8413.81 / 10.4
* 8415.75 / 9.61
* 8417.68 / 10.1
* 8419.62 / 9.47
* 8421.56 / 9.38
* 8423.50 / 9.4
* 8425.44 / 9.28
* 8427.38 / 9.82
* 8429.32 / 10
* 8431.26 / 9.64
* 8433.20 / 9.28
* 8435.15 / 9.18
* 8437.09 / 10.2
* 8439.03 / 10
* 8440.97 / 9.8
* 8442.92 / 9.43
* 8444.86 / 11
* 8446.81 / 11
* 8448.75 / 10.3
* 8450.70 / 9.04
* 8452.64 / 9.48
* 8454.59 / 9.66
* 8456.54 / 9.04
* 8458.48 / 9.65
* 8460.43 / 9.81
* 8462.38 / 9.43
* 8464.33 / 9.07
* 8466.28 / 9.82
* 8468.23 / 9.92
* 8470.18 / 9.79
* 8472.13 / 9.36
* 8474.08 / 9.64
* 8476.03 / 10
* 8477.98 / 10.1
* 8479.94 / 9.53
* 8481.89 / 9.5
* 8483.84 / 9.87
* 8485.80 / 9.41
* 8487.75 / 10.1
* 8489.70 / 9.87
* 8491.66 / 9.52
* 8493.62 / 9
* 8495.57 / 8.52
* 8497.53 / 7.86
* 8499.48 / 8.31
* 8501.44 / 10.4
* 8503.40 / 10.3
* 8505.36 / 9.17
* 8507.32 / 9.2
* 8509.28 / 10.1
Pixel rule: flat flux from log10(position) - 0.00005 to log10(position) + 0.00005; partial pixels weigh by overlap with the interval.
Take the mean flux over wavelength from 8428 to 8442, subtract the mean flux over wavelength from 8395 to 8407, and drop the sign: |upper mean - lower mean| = 0.3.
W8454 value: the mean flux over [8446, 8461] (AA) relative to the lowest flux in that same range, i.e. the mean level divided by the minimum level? 1.08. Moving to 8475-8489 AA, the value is 1.04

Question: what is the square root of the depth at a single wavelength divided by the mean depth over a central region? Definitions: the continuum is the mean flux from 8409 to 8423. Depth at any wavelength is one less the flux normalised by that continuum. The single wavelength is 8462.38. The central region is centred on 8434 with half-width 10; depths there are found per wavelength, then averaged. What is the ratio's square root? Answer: 1.6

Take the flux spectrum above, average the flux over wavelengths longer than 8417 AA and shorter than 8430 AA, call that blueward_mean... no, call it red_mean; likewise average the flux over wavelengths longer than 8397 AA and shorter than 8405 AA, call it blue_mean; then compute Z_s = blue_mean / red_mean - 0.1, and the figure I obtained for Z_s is 0.95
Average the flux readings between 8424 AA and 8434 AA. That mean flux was 9.60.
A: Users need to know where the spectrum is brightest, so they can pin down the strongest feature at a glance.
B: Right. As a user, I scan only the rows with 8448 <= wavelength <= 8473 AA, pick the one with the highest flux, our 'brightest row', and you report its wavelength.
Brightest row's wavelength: 8448.75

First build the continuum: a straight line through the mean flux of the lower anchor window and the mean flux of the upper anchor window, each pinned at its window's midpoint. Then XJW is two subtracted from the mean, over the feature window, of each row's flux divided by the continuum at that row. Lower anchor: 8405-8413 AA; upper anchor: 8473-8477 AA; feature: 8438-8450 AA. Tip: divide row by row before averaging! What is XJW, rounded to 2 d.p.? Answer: -0.96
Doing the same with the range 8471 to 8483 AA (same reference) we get -1.01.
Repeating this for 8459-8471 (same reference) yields -1.02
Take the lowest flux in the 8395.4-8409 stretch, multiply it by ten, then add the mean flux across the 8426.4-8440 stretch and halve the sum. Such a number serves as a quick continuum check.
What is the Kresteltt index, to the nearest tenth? 52.5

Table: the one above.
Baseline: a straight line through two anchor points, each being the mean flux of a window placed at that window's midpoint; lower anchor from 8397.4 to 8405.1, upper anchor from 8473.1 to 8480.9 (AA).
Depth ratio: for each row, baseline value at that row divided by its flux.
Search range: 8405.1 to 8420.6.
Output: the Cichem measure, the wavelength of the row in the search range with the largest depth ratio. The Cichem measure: 8419.62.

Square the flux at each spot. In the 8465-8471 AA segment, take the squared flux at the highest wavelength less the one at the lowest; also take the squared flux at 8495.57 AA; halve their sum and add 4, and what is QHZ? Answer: 40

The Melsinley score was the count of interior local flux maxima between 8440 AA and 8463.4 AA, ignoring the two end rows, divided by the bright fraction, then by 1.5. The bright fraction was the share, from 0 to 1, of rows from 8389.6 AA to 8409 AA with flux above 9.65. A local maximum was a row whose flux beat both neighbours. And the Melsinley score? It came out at 1.5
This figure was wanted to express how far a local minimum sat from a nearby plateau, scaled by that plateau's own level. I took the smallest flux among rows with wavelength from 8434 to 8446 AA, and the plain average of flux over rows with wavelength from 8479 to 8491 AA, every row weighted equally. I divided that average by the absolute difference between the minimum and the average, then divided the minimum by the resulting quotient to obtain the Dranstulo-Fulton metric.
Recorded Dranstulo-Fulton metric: 0.50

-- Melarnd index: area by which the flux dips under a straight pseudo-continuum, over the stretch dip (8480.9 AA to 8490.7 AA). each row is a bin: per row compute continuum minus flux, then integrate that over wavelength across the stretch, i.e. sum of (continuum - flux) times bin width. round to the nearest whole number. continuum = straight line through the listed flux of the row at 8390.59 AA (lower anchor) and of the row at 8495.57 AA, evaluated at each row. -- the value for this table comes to -11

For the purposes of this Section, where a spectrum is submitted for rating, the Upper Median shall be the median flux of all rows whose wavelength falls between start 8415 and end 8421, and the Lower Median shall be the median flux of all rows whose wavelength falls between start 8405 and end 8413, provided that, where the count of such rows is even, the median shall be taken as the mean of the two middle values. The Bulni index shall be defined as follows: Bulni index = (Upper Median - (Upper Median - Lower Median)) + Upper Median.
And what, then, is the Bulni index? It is 19.4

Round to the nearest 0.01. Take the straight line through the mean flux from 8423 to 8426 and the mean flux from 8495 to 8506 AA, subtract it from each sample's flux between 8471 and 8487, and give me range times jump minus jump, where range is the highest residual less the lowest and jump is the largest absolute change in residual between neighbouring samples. -0.14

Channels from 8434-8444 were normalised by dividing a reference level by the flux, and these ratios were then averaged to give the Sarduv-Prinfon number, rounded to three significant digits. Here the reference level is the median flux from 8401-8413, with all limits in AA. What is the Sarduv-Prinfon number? 1.01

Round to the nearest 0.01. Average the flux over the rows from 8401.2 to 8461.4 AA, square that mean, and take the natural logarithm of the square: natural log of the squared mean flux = 4.56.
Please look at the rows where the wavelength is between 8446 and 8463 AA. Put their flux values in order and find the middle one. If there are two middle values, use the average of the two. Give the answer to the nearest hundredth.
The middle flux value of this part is 9.65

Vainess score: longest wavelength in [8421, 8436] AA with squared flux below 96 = 8435.15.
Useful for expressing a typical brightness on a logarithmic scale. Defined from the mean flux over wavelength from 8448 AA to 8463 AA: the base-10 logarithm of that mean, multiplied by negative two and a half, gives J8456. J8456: -2.45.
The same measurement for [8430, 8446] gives -2.48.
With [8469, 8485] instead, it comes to -2.47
